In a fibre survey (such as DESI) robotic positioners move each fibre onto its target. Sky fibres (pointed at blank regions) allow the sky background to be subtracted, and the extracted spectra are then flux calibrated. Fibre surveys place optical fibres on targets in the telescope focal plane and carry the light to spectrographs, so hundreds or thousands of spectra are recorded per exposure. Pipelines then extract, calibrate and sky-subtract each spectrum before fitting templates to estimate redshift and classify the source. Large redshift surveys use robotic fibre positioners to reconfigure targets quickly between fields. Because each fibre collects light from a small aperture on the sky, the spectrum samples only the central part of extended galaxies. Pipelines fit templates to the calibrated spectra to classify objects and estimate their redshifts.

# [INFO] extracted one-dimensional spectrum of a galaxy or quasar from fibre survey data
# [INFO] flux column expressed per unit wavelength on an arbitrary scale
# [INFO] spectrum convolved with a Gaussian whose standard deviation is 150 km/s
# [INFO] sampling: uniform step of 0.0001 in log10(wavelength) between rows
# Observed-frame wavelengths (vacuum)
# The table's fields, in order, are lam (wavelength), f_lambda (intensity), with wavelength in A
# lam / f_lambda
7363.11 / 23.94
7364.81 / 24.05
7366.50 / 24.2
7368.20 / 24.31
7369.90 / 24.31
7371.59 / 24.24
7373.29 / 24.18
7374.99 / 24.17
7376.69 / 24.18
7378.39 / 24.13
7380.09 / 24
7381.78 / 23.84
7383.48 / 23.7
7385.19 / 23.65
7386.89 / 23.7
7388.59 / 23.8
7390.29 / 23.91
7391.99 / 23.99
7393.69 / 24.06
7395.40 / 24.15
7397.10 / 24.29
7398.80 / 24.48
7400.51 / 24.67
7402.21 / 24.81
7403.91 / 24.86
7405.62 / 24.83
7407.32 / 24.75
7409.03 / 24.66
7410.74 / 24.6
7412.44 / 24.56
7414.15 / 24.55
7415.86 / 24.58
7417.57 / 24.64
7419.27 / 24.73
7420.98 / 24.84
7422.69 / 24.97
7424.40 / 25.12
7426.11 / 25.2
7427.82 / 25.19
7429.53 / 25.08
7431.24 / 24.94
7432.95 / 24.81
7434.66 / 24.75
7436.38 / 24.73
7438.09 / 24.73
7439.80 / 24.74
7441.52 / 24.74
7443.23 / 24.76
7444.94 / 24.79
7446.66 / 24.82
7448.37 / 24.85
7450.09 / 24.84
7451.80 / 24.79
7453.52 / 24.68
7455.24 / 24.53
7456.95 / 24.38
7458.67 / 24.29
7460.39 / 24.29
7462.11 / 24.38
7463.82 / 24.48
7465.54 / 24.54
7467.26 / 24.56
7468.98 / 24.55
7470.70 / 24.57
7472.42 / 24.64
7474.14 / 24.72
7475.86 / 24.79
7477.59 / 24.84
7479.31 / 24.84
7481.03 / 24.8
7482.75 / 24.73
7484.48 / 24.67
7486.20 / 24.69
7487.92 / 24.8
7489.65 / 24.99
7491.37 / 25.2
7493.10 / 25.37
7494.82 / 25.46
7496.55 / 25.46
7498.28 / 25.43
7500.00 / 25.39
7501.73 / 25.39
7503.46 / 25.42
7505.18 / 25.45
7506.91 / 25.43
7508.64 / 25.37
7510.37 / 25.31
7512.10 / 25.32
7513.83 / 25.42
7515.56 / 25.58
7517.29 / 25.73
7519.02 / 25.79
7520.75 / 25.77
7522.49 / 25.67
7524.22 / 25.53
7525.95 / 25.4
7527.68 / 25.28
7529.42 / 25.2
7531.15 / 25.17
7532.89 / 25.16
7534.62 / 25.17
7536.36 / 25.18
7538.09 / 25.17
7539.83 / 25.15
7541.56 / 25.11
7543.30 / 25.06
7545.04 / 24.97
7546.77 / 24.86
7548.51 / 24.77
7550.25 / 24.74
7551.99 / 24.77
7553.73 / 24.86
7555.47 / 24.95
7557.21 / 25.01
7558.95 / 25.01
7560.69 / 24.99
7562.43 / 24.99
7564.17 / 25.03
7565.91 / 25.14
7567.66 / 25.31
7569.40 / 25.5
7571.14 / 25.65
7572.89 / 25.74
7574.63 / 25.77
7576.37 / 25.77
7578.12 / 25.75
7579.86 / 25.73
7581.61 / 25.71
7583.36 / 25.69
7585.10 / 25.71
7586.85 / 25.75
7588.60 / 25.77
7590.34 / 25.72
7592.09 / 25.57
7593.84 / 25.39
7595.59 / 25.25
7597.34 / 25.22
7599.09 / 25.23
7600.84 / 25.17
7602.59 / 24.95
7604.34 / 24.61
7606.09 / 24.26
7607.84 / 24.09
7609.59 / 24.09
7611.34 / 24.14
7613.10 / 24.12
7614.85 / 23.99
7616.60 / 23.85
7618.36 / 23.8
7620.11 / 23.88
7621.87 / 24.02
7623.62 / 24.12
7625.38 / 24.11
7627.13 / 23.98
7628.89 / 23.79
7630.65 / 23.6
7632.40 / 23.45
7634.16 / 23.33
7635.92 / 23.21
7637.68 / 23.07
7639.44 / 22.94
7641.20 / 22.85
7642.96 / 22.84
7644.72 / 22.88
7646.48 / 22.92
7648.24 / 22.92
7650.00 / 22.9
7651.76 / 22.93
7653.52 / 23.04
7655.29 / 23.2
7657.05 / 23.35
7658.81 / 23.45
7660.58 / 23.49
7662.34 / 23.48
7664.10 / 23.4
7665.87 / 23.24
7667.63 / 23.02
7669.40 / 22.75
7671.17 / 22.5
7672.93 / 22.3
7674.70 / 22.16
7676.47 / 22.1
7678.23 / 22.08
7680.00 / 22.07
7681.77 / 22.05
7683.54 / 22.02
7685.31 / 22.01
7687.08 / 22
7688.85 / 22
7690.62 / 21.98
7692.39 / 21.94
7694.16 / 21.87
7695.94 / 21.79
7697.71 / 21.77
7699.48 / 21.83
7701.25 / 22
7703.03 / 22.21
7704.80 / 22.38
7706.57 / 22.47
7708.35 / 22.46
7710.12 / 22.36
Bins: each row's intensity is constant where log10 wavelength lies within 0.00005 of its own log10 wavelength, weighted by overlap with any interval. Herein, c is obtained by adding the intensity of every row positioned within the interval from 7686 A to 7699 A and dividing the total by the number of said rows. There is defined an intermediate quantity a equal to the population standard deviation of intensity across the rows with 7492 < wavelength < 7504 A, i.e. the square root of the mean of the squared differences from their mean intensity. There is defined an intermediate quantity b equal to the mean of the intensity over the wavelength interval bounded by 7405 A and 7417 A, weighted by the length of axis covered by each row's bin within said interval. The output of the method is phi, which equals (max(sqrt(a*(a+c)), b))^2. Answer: 607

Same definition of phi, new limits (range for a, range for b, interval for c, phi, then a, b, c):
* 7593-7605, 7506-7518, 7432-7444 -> 647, 0.24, 25.4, 24.8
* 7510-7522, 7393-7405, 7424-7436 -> 599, 0.19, 24.5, 25.0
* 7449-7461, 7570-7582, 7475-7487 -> 662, 0.21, 25.7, 24.8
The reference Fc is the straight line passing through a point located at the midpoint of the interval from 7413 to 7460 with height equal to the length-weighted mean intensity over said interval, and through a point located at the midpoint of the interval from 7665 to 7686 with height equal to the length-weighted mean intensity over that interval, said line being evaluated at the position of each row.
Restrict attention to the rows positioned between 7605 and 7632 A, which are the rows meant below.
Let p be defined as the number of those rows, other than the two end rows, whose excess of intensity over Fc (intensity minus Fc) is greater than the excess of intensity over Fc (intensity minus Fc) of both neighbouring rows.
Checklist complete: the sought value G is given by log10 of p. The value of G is 0.3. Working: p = 2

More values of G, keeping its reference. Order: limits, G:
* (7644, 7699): 0.6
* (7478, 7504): 0.0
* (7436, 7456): 0.0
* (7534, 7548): 0.0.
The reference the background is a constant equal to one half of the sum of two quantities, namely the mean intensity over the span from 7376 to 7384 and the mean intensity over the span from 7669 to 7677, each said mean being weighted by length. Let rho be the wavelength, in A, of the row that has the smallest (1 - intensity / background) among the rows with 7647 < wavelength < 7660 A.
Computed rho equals 7658.81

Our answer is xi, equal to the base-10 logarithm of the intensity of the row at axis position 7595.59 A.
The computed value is 1.402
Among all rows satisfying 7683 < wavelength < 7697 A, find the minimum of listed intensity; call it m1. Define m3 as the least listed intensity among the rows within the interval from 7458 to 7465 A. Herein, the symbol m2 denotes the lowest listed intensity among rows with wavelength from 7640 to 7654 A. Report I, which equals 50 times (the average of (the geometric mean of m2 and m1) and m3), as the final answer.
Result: 1165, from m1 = 21.79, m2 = 22.84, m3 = 24.29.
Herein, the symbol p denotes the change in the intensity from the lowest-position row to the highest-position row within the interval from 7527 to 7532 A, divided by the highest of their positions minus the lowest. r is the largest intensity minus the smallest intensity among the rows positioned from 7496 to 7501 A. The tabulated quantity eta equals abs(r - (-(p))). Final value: 0.04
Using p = -0.03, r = 0.07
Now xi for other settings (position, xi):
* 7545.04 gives 1.397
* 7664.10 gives 1.369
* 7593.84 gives 1.405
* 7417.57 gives 1.392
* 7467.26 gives 1.390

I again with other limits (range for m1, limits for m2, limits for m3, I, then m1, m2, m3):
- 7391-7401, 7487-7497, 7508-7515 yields 1243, 23.99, 24.8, 25.31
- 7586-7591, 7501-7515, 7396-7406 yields 1245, 25.72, 25.31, 24.29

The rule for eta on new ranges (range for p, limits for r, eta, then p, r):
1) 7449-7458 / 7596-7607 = 0.90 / -0.07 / 0.97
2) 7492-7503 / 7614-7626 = 0.32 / 0.00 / 0.32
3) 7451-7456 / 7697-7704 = 0.36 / -0.08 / 0.44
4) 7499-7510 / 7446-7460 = 0.56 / 0.00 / 0.56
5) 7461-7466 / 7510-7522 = 0.53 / 0.05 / 0.48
